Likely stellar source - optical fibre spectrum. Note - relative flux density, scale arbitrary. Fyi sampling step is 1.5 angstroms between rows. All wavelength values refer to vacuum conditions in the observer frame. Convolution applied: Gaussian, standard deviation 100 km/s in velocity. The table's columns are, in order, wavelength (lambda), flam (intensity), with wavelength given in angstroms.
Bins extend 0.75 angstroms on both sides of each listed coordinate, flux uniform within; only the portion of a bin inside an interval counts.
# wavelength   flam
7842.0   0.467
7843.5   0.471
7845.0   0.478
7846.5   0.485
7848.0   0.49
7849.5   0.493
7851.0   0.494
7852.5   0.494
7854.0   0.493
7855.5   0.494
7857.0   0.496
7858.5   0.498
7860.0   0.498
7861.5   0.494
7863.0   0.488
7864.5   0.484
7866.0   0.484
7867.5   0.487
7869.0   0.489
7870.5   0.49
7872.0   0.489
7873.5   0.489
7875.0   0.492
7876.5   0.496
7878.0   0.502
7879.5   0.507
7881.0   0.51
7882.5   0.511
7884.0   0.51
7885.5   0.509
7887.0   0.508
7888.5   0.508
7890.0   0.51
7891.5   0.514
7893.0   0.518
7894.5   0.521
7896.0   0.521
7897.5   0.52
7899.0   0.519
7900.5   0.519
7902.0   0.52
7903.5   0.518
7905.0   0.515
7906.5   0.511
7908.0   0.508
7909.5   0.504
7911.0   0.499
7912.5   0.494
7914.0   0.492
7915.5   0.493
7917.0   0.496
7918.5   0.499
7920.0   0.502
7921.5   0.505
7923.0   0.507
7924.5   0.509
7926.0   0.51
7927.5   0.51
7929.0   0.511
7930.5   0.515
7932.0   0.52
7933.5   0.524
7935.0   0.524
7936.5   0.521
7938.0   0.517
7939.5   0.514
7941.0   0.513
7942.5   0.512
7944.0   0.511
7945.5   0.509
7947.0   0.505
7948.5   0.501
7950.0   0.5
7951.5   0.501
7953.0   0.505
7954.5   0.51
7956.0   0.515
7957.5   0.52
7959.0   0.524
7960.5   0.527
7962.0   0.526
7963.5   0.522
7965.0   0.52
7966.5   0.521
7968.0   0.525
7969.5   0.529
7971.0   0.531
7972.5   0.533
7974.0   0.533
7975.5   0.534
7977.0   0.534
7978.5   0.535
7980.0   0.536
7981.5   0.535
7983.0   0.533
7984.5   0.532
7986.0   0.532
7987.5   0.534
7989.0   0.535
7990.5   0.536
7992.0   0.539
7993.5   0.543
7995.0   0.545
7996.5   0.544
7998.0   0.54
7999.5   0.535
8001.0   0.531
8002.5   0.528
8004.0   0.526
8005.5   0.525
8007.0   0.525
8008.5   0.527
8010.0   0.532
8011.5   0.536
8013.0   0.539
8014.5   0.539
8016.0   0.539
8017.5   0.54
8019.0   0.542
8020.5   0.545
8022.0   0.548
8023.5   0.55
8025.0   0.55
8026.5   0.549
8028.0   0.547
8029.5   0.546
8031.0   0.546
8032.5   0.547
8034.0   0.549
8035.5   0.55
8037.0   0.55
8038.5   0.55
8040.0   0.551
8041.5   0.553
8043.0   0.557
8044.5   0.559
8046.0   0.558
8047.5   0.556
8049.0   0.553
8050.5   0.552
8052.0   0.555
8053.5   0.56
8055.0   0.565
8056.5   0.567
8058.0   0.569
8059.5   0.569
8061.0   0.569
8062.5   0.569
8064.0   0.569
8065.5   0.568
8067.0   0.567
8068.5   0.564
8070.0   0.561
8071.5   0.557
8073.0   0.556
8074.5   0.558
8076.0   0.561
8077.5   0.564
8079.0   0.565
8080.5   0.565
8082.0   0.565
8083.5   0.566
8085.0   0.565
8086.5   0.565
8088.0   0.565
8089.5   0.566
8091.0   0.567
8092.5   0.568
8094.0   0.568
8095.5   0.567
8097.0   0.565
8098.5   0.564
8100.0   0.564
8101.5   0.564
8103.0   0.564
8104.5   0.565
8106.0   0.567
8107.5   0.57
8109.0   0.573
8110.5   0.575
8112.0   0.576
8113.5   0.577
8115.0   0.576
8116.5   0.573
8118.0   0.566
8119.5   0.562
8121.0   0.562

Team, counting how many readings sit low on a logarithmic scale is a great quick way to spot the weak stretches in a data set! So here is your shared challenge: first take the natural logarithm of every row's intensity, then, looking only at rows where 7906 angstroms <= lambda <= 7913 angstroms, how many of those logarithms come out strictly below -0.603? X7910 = 5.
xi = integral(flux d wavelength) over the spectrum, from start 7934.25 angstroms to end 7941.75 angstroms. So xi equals 3.9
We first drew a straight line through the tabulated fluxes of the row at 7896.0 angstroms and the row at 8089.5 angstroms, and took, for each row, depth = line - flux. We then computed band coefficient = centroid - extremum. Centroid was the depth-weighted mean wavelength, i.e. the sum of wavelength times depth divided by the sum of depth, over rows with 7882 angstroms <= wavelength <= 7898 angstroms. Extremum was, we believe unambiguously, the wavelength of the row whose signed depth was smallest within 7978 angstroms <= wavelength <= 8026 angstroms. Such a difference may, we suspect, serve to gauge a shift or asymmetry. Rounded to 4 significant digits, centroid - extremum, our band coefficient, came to -107.6 angstroms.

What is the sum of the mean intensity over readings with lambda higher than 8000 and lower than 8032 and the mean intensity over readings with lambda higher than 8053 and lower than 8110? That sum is 1.10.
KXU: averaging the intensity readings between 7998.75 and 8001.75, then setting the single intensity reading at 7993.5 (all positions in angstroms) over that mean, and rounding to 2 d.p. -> 1.02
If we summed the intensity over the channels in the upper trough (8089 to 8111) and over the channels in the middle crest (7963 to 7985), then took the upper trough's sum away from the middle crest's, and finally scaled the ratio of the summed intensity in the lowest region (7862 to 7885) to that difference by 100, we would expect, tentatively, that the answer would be -1341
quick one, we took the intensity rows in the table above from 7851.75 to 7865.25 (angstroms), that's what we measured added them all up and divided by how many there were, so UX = 0.493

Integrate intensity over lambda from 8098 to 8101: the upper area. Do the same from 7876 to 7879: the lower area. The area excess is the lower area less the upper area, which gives -0.19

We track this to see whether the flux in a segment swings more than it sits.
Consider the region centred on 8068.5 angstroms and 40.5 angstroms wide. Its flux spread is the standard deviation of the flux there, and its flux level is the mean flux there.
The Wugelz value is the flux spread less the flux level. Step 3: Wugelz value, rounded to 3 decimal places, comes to -0.558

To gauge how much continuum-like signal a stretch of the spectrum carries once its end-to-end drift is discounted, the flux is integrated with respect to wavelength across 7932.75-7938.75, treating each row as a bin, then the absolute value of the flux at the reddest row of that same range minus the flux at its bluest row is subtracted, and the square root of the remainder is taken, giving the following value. 1.767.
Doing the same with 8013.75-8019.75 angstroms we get 1.799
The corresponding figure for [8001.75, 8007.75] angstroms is 1.776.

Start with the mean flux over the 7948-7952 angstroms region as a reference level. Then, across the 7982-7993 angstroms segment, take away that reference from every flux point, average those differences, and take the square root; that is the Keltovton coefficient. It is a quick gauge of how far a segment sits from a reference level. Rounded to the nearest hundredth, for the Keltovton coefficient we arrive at 0.18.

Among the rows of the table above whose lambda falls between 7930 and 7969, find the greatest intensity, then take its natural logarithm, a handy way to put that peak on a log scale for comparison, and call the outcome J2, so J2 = -0.641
